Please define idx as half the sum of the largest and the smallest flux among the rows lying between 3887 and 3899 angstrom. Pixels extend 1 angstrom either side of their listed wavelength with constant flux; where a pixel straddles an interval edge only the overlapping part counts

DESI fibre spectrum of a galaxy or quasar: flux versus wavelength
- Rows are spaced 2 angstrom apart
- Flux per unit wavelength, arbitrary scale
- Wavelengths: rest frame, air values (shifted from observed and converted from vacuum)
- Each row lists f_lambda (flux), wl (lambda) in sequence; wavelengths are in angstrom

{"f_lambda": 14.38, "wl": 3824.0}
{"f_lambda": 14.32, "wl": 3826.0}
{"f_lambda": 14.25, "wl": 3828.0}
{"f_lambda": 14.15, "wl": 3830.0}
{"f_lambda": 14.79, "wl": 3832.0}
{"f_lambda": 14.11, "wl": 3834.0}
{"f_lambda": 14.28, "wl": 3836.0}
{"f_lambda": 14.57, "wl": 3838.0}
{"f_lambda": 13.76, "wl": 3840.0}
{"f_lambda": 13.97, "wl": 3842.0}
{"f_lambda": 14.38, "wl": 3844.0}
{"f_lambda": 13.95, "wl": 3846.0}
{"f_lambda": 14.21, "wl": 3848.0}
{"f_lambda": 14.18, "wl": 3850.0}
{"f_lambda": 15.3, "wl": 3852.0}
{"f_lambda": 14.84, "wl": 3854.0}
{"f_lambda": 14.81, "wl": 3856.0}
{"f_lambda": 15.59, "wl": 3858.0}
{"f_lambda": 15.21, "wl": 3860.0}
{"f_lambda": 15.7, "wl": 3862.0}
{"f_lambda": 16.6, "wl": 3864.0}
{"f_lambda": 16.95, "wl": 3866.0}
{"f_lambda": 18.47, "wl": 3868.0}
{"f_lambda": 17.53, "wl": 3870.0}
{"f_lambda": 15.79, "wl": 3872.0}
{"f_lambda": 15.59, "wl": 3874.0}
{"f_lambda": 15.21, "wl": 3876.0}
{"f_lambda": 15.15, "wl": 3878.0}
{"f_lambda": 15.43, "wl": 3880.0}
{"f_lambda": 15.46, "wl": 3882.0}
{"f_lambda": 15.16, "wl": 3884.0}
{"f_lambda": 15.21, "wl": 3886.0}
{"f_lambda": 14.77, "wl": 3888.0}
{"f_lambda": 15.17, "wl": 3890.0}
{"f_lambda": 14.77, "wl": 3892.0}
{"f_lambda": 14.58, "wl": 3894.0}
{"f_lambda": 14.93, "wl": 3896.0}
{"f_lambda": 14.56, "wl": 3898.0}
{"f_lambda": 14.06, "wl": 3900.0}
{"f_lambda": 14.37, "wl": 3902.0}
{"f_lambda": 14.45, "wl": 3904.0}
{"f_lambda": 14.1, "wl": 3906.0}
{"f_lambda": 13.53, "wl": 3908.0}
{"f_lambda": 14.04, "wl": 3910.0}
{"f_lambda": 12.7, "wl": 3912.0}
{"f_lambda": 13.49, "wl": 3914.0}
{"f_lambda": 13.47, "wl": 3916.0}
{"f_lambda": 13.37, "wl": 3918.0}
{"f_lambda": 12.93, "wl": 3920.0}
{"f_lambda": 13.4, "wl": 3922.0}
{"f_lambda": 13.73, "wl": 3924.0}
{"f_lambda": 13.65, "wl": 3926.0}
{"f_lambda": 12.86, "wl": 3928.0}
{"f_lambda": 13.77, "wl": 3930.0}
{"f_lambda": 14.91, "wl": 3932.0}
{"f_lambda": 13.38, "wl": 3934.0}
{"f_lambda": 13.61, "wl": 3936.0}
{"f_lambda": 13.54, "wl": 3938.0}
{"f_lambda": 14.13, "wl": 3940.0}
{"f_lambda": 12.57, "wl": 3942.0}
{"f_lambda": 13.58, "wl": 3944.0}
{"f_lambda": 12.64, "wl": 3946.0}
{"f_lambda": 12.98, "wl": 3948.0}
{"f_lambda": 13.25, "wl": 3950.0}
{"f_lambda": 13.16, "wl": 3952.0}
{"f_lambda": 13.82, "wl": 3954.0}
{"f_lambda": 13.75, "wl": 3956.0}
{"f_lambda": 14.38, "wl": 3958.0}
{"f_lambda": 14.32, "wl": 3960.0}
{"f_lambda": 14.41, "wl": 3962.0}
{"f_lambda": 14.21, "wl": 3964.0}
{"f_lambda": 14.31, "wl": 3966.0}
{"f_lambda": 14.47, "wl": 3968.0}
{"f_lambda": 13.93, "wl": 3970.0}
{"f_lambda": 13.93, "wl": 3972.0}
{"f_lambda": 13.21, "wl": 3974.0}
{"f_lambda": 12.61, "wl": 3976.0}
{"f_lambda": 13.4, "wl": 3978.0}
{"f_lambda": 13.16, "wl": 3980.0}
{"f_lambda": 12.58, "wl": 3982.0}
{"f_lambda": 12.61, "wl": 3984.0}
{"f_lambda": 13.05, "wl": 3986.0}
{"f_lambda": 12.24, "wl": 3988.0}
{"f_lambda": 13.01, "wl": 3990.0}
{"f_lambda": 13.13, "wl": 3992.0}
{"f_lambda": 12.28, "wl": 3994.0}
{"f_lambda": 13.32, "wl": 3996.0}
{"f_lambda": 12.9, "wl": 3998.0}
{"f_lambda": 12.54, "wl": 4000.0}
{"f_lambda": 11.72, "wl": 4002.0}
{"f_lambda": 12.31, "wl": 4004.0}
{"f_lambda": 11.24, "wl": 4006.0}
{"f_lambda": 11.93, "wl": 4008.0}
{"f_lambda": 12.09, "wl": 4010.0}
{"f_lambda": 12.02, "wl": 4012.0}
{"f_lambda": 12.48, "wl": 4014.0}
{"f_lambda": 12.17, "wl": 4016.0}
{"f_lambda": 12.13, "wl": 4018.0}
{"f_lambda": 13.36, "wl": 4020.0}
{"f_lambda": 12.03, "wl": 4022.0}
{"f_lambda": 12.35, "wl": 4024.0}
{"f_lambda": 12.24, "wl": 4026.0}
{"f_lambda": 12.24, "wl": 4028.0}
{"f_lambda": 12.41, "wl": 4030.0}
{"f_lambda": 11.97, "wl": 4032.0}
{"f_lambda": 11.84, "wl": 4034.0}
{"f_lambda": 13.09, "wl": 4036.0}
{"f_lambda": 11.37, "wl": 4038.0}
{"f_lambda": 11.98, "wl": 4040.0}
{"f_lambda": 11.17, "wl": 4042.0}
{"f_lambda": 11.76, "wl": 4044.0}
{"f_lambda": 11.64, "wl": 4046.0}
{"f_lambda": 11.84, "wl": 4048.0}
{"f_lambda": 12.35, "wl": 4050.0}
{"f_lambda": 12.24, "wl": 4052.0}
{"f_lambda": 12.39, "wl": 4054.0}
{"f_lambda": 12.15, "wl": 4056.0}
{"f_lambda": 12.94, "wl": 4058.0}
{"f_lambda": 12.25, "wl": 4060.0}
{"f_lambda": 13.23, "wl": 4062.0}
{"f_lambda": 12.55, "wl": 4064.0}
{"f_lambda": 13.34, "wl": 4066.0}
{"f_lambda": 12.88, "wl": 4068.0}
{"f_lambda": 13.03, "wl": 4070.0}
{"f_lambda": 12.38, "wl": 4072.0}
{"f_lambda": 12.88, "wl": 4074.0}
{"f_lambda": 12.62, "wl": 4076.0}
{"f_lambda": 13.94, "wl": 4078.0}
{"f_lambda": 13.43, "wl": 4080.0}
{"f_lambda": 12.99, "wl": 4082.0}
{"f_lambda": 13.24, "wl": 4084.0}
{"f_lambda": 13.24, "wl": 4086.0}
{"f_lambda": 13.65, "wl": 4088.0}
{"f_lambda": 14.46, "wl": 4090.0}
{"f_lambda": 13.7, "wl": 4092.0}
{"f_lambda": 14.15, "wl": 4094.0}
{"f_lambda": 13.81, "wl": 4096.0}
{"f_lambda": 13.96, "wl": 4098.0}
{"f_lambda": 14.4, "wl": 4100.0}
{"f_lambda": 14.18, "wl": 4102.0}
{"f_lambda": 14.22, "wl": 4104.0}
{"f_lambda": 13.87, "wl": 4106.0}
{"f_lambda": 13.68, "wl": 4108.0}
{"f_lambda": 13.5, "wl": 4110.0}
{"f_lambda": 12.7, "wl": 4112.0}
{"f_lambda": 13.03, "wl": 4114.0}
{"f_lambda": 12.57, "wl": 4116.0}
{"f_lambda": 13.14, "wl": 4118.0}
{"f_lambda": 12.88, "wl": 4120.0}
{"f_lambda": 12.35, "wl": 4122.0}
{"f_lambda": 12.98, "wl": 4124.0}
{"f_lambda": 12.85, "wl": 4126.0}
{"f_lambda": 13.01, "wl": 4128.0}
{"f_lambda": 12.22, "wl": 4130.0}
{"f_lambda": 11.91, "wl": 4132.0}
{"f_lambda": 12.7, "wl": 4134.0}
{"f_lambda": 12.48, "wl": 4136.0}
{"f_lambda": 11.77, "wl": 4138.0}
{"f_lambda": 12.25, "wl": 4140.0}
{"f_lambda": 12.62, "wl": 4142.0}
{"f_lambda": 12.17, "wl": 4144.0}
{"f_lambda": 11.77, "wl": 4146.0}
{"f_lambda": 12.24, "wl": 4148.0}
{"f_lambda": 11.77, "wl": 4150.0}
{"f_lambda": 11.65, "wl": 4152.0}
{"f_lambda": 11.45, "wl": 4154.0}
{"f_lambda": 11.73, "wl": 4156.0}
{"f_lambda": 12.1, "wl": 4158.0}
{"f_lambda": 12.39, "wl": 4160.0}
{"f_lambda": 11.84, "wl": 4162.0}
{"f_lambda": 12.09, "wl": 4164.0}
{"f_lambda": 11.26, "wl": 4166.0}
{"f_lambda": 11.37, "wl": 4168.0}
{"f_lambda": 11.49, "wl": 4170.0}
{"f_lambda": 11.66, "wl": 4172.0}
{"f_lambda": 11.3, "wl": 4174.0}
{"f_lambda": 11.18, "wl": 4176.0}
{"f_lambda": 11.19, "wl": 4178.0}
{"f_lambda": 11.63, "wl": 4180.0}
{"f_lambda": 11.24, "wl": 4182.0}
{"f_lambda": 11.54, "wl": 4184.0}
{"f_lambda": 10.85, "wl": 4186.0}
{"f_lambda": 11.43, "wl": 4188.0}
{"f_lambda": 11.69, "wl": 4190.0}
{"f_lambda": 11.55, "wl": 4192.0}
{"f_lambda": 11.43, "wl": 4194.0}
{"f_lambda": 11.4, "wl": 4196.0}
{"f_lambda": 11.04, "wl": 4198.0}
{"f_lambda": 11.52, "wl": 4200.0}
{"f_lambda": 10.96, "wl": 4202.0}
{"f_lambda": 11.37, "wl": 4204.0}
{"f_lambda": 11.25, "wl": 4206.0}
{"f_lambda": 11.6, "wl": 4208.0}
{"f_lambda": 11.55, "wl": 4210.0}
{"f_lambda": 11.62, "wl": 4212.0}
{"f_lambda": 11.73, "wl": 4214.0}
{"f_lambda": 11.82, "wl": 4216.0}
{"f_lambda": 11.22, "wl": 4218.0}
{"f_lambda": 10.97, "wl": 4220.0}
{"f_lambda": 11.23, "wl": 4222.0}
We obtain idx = 14.9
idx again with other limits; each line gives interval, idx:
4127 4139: 12.4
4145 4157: 11.8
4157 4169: 11.8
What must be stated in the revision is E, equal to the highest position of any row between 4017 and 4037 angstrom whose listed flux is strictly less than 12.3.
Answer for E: 4034.0 angstrom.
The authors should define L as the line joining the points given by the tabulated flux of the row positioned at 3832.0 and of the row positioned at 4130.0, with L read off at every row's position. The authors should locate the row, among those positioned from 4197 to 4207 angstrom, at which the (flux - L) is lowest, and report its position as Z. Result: 4202.0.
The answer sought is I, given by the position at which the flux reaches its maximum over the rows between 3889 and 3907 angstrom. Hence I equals 3890.0 angstrom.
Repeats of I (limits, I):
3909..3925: 3910.0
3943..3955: 3954.0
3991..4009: 3996.0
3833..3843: 3838.0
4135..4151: 4142.0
